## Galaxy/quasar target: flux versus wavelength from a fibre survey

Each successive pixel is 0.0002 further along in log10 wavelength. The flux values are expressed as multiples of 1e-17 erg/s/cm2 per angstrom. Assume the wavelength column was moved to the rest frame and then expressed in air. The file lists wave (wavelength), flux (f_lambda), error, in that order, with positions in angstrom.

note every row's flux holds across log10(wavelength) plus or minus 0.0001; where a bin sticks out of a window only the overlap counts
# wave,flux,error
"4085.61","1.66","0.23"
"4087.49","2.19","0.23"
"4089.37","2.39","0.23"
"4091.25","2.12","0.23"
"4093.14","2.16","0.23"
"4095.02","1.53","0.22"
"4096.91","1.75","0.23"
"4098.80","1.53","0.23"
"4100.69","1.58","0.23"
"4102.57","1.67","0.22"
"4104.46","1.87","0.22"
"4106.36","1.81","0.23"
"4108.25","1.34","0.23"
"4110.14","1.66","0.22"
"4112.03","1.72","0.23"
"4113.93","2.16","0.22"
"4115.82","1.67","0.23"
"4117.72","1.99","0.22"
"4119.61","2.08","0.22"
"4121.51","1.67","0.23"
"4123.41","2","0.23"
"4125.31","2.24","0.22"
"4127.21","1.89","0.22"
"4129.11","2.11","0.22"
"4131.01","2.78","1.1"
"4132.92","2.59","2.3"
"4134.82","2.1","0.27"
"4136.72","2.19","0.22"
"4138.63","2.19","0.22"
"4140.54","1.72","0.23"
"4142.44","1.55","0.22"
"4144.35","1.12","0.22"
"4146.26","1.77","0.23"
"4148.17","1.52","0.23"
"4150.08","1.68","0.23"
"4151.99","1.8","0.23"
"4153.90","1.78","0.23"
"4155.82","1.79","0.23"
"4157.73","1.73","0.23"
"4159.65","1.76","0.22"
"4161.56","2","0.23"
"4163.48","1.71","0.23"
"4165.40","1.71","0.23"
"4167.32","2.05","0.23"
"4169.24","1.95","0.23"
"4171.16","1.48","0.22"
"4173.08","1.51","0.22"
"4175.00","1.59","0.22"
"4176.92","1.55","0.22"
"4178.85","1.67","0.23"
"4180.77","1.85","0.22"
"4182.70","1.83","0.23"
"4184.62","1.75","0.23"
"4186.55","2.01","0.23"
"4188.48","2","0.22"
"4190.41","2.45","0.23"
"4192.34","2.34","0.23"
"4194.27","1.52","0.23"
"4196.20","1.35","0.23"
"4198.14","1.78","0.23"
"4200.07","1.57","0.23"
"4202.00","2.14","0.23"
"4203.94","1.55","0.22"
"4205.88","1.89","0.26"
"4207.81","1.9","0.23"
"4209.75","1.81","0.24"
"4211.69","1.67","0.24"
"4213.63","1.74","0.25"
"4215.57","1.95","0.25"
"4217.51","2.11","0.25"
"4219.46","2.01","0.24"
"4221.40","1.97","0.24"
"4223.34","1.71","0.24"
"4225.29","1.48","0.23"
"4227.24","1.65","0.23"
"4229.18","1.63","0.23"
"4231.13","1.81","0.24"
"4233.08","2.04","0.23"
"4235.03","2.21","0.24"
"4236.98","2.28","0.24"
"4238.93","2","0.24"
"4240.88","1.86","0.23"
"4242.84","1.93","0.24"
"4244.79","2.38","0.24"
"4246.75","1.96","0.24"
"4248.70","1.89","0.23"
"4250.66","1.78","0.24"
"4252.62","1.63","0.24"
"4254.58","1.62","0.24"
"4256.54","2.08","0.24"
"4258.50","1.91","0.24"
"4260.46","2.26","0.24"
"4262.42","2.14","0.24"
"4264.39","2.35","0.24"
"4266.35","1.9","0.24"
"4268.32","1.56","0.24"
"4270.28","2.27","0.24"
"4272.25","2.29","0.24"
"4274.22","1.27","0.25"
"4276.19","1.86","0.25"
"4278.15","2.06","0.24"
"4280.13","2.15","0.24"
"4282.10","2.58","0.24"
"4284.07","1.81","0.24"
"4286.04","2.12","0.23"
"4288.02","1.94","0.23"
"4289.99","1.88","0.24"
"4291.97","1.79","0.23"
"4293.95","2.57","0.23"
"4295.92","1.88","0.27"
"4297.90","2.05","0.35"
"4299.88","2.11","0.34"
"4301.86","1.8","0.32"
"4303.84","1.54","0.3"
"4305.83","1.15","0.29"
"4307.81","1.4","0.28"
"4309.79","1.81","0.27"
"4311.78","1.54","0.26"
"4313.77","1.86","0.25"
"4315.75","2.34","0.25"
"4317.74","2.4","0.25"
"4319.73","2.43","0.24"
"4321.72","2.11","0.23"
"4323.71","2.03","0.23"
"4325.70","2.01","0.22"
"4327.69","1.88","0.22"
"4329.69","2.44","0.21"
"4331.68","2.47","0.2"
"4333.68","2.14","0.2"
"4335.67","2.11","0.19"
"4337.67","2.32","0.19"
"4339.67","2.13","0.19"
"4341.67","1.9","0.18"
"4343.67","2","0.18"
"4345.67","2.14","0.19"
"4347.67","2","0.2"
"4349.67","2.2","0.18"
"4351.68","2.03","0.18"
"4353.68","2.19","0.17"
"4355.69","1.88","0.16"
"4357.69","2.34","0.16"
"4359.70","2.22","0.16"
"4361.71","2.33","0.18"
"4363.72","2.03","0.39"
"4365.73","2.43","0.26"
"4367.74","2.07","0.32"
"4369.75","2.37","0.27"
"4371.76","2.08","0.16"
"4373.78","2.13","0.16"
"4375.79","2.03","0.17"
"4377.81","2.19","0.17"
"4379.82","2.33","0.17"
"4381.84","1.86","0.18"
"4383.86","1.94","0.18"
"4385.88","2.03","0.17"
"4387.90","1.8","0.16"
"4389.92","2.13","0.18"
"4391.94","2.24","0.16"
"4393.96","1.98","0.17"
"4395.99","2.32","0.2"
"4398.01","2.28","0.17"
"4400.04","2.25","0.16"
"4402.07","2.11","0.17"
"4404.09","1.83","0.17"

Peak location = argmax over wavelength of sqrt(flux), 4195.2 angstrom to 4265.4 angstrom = 4244.79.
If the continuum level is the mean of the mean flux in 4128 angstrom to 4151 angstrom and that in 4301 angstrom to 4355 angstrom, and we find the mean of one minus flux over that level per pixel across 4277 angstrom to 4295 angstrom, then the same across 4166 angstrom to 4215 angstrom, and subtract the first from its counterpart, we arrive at 0.15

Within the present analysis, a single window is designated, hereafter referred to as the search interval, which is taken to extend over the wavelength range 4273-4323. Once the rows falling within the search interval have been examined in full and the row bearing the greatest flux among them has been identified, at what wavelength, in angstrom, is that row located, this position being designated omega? 4282.10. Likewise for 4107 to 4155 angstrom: 4131.01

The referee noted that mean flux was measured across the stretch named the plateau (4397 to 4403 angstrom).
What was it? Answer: 2.21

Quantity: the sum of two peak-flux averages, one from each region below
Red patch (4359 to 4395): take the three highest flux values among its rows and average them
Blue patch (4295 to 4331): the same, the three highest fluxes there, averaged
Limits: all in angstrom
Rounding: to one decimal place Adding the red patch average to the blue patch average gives 4.8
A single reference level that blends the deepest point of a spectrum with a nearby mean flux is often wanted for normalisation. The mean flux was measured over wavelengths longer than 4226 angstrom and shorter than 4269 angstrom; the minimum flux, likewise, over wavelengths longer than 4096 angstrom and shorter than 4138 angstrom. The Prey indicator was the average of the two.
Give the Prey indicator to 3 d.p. 1.644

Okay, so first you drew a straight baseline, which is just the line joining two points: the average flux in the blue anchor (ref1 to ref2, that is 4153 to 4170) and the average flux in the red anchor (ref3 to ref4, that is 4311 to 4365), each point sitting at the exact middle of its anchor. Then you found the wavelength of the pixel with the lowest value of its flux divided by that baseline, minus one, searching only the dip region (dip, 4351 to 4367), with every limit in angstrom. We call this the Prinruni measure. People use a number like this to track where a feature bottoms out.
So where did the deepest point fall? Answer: 4355.69 angstrom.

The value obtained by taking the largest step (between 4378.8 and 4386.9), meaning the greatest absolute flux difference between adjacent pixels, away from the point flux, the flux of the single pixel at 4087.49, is 1.7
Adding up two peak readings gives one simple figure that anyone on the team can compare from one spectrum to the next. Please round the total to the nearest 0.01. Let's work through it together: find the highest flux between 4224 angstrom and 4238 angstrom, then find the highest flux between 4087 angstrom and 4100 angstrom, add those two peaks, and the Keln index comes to 4.67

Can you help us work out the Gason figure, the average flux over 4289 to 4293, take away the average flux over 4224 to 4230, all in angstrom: 0.25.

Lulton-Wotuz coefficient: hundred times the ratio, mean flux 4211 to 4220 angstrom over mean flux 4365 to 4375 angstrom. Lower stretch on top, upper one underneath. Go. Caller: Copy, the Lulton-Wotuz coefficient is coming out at 86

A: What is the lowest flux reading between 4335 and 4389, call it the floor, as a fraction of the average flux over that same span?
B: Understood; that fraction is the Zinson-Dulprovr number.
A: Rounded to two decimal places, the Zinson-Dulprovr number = 0.85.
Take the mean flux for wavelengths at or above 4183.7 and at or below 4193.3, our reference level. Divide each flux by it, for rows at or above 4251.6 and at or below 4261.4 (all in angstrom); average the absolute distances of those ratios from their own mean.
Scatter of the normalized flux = 0.10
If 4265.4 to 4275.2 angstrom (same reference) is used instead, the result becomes 0.17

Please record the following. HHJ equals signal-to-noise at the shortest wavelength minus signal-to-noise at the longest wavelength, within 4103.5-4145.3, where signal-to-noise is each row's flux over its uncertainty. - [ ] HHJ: 3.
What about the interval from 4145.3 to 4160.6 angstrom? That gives 0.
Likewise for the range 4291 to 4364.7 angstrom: 3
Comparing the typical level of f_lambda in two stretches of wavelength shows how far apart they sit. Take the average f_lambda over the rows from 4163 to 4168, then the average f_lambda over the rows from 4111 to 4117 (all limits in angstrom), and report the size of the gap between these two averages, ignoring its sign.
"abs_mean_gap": 0.03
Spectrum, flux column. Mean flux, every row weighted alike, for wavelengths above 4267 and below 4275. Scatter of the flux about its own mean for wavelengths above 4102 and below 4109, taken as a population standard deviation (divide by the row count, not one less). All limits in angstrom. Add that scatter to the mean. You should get 2.1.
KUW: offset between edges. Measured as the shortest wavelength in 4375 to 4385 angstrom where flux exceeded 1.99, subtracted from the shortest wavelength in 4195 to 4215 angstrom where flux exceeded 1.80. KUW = -173.8 angstrom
